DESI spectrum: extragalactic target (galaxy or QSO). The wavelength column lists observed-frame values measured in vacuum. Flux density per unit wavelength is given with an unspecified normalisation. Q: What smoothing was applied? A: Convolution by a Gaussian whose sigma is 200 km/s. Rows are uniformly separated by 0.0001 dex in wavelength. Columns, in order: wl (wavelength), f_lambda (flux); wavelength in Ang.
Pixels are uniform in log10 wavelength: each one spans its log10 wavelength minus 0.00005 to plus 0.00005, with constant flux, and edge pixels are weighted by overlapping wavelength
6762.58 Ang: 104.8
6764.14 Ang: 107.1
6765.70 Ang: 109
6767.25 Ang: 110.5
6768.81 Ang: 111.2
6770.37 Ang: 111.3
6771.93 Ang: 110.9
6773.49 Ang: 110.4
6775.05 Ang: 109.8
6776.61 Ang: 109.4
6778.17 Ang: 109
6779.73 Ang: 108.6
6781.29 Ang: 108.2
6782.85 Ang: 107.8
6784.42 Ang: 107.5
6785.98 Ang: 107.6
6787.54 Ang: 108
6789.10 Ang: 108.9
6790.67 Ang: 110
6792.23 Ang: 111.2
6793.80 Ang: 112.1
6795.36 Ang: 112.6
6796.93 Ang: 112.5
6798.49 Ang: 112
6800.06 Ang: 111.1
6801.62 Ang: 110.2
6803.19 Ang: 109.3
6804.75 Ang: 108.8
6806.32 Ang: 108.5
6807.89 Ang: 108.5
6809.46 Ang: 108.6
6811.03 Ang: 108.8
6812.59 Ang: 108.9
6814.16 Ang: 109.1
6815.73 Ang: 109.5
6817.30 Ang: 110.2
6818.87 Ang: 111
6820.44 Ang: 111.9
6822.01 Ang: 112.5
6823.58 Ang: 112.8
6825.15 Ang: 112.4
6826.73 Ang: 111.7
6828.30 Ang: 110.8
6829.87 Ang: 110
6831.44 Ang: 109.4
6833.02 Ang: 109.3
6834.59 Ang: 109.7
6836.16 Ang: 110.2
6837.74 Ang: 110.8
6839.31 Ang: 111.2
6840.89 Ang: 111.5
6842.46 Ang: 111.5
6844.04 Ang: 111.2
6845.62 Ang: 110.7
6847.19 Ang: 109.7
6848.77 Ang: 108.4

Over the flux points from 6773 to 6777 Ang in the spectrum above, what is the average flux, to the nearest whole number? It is 110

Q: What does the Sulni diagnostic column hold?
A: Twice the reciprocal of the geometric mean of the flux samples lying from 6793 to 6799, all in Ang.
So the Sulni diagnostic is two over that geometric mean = 0.0178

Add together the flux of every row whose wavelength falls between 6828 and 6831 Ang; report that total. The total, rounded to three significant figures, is 221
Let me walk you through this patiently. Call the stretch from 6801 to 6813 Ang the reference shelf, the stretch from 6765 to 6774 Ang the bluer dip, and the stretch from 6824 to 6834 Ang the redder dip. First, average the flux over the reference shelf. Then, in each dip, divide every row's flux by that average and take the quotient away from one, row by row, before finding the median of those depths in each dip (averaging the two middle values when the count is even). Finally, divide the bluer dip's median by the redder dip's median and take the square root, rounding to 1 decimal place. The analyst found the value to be 1.1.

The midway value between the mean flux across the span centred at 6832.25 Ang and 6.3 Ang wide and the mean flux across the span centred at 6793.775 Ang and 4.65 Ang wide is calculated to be 110.8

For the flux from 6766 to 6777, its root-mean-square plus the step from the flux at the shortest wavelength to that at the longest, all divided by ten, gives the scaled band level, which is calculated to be 10.9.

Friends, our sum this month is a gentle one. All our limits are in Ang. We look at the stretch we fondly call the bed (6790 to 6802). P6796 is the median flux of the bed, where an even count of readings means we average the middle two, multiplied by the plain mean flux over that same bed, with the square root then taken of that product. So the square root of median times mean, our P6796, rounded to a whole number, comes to 112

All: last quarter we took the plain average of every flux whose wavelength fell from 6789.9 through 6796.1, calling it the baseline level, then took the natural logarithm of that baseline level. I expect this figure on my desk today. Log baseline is 4.71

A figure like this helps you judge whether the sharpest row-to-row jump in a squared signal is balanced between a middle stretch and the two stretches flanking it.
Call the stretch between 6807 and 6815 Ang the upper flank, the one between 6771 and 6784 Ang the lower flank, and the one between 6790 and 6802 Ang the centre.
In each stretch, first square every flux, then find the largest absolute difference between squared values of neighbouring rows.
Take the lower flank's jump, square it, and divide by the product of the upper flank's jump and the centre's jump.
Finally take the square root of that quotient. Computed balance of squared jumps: 1.2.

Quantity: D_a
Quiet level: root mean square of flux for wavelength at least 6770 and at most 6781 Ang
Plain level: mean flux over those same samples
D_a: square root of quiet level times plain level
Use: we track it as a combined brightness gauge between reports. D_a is 109.9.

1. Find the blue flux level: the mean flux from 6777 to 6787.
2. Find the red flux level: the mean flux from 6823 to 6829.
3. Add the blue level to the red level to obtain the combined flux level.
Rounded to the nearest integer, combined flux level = 220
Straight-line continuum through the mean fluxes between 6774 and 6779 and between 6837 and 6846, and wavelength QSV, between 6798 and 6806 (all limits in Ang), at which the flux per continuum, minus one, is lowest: 6804.75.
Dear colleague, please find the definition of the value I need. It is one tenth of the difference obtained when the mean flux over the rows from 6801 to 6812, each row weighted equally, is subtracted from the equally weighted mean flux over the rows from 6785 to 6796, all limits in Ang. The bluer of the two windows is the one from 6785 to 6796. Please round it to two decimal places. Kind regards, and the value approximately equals 0.11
